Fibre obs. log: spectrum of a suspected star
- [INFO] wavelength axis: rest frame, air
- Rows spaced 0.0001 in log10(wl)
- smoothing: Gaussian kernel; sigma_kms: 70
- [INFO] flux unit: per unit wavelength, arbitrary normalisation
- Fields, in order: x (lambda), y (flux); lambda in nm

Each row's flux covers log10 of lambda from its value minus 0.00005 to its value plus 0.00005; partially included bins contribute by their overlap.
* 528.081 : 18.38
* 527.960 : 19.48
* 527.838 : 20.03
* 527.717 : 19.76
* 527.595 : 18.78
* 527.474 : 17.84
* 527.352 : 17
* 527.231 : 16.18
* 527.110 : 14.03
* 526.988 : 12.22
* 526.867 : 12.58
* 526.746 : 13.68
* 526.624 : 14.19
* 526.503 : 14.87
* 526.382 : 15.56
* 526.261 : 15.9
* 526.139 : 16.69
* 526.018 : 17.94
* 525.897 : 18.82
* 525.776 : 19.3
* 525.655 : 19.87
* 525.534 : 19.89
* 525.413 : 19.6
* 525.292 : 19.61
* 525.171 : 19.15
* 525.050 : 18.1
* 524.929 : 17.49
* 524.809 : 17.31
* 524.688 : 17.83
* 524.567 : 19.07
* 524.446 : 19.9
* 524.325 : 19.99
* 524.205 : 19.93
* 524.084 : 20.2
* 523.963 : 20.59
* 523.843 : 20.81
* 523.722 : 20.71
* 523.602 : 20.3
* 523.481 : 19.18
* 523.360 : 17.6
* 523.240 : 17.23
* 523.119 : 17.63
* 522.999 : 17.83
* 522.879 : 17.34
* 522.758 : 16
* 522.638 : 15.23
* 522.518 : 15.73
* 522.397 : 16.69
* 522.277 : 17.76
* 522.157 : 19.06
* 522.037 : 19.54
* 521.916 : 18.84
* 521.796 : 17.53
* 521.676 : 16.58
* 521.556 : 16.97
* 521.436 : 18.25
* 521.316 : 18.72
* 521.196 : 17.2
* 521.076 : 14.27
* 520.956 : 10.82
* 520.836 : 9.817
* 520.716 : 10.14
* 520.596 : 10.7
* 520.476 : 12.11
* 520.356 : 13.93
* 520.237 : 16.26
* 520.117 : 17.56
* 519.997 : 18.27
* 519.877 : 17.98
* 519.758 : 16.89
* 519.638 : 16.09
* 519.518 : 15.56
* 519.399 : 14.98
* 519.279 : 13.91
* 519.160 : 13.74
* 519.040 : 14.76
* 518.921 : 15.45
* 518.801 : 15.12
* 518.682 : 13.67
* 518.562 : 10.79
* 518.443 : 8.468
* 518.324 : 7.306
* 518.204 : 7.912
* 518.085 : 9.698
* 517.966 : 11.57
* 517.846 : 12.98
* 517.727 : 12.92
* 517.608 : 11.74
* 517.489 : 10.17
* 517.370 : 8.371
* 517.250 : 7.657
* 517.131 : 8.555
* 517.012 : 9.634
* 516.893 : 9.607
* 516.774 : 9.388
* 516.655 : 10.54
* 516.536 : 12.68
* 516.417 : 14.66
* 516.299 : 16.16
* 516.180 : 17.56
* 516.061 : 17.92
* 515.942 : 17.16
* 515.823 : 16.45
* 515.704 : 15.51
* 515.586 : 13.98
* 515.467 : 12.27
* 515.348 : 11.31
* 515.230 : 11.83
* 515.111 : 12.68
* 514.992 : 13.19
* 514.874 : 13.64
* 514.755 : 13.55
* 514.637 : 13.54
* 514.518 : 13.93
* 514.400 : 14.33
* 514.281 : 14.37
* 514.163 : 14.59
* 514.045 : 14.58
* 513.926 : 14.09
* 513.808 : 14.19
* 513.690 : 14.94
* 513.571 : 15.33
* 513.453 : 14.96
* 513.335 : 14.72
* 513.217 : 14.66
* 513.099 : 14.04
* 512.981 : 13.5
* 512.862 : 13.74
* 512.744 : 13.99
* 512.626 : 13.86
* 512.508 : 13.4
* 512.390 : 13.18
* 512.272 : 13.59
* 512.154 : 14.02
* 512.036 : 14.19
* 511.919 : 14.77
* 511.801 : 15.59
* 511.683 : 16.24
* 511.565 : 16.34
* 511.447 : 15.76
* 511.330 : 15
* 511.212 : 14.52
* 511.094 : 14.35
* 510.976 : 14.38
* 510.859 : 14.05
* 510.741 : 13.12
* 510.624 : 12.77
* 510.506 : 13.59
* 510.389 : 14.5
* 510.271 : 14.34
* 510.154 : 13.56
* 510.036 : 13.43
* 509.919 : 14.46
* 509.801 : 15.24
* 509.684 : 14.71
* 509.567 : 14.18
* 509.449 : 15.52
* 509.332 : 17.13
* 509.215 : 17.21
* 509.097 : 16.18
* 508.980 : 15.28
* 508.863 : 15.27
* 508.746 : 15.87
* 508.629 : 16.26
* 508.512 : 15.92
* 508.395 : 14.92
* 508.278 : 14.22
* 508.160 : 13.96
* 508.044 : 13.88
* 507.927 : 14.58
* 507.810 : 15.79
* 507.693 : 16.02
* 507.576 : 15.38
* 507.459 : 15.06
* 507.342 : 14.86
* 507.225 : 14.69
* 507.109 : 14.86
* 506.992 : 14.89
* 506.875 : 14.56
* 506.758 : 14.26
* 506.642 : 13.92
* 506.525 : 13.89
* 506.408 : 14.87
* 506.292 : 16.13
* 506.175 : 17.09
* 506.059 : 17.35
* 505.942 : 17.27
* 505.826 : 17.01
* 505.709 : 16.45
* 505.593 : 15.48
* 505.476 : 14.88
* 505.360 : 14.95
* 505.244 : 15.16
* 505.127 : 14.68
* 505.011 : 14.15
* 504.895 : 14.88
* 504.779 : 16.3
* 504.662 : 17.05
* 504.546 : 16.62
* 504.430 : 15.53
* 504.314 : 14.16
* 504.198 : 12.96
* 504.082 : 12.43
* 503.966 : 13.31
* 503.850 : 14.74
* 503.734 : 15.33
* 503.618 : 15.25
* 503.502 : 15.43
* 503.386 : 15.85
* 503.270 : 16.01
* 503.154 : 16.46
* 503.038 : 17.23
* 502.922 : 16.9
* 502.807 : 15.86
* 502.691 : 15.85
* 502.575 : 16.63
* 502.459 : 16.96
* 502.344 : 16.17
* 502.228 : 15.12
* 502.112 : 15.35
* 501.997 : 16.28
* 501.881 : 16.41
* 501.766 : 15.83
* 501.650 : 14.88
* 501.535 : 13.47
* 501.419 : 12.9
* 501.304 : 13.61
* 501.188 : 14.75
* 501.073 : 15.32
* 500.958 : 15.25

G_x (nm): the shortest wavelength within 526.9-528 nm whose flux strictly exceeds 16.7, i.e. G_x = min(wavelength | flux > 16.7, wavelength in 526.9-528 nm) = 527.352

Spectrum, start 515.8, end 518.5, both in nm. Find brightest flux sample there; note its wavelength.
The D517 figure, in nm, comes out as 516.061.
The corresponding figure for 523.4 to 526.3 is 523.843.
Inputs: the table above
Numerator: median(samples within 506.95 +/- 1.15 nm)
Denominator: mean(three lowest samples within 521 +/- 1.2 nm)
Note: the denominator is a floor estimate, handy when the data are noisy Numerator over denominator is 1.46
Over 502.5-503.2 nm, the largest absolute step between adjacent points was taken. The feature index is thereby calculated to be 1.04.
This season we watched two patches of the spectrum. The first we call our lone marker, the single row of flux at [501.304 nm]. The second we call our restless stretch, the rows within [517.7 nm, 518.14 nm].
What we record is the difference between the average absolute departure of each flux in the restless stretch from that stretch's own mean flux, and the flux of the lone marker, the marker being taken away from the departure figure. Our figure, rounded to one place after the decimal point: -12.5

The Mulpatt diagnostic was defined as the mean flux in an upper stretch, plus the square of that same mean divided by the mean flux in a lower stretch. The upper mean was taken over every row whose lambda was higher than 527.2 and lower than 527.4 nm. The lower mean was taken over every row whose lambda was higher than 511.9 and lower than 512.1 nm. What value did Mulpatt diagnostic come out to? 36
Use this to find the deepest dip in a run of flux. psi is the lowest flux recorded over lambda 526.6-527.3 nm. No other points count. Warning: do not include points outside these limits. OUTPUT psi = 12.22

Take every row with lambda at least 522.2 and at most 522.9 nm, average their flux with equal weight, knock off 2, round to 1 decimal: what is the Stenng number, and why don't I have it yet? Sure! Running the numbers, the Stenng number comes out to 14.5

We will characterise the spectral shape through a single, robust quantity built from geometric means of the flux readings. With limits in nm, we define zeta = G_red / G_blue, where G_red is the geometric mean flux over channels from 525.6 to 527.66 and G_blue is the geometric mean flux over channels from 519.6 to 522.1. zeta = 1.0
